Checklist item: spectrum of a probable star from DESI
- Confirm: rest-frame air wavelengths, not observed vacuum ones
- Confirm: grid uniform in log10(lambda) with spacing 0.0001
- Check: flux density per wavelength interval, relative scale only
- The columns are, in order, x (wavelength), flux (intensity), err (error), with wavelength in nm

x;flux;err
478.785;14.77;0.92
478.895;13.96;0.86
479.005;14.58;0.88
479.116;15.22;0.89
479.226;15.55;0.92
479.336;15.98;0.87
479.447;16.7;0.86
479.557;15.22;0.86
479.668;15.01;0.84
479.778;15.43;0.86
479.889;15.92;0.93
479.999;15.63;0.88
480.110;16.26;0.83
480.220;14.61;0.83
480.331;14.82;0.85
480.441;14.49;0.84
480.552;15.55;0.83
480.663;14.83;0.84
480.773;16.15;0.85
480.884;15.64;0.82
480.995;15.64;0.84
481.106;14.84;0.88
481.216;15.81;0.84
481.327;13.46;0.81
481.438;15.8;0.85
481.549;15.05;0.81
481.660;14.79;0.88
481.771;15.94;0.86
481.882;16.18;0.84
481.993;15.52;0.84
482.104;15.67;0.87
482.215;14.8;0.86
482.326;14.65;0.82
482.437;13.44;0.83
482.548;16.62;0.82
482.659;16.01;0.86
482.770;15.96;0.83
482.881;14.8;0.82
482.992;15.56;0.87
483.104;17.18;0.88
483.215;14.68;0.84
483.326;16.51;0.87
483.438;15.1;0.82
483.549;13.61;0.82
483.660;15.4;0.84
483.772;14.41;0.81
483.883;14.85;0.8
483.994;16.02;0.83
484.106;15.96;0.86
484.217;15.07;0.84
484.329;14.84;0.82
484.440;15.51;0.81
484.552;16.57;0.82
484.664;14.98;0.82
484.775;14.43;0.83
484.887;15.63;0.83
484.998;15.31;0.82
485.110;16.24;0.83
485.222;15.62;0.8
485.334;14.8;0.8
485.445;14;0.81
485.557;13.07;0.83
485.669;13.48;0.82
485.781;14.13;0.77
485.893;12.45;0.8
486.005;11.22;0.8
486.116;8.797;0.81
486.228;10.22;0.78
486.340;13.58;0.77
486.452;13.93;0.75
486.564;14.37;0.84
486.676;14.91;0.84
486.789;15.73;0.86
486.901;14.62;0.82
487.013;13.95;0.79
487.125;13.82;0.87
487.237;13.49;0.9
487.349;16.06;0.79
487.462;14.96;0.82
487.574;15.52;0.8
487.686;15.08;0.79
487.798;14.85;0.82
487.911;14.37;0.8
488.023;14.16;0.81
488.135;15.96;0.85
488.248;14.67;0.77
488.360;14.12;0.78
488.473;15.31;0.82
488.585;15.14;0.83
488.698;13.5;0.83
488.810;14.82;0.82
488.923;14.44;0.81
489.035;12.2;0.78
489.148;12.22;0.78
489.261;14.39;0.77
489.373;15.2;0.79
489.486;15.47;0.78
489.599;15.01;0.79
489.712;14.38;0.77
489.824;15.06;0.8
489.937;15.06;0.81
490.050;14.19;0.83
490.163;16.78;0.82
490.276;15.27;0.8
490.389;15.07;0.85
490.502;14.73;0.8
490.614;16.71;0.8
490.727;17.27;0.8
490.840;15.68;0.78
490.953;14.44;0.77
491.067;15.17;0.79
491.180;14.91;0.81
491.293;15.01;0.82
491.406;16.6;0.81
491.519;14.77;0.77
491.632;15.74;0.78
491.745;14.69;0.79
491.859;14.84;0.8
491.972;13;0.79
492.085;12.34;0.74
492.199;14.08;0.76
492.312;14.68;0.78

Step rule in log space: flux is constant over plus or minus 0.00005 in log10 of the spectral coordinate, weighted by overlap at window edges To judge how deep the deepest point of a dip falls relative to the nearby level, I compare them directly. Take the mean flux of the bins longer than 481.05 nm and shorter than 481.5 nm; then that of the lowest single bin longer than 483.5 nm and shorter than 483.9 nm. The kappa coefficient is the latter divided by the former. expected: 0.91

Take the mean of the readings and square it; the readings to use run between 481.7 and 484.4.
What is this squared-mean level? 236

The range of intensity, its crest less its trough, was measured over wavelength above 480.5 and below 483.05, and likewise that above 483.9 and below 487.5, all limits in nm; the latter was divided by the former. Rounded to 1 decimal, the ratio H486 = 2.4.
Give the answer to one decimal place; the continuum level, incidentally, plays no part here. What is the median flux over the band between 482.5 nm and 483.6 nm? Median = 15.8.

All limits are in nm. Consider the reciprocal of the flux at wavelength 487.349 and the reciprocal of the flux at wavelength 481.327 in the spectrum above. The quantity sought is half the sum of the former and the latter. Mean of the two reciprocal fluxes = 0.0683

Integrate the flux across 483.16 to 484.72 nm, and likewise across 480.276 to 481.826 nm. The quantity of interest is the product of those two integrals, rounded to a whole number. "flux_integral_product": 561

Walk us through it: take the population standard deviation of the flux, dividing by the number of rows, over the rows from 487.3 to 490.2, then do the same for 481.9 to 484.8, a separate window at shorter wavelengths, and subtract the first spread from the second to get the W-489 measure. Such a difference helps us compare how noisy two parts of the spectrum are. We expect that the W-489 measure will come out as -0.1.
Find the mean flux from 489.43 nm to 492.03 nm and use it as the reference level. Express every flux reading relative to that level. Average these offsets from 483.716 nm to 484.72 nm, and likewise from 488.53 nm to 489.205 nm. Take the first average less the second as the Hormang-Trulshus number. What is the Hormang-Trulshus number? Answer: 1.6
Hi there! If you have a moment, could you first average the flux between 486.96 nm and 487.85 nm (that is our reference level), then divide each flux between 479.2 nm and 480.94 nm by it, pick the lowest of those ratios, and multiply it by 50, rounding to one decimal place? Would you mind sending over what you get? 49.2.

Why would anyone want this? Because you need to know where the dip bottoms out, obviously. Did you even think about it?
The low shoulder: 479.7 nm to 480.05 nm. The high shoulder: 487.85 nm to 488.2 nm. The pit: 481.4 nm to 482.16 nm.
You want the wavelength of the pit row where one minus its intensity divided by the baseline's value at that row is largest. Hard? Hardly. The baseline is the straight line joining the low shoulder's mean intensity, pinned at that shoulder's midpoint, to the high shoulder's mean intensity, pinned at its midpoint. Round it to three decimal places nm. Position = 481.660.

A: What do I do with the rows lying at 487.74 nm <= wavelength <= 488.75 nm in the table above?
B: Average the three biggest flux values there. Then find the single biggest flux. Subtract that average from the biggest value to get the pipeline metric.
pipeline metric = 0.49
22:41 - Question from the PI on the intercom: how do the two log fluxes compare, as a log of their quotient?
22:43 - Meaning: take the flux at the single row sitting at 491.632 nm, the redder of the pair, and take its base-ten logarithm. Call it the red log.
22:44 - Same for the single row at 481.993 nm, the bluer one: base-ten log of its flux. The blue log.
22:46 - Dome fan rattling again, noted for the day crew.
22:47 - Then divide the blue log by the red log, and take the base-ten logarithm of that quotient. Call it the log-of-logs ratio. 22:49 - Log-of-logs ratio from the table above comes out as -0.002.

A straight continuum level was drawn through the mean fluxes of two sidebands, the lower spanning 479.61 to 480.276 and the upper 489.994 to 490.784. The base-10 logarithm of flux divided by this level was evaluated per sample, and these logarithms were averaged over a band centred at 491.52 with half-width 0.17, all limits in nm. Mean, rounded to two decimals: 0.00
